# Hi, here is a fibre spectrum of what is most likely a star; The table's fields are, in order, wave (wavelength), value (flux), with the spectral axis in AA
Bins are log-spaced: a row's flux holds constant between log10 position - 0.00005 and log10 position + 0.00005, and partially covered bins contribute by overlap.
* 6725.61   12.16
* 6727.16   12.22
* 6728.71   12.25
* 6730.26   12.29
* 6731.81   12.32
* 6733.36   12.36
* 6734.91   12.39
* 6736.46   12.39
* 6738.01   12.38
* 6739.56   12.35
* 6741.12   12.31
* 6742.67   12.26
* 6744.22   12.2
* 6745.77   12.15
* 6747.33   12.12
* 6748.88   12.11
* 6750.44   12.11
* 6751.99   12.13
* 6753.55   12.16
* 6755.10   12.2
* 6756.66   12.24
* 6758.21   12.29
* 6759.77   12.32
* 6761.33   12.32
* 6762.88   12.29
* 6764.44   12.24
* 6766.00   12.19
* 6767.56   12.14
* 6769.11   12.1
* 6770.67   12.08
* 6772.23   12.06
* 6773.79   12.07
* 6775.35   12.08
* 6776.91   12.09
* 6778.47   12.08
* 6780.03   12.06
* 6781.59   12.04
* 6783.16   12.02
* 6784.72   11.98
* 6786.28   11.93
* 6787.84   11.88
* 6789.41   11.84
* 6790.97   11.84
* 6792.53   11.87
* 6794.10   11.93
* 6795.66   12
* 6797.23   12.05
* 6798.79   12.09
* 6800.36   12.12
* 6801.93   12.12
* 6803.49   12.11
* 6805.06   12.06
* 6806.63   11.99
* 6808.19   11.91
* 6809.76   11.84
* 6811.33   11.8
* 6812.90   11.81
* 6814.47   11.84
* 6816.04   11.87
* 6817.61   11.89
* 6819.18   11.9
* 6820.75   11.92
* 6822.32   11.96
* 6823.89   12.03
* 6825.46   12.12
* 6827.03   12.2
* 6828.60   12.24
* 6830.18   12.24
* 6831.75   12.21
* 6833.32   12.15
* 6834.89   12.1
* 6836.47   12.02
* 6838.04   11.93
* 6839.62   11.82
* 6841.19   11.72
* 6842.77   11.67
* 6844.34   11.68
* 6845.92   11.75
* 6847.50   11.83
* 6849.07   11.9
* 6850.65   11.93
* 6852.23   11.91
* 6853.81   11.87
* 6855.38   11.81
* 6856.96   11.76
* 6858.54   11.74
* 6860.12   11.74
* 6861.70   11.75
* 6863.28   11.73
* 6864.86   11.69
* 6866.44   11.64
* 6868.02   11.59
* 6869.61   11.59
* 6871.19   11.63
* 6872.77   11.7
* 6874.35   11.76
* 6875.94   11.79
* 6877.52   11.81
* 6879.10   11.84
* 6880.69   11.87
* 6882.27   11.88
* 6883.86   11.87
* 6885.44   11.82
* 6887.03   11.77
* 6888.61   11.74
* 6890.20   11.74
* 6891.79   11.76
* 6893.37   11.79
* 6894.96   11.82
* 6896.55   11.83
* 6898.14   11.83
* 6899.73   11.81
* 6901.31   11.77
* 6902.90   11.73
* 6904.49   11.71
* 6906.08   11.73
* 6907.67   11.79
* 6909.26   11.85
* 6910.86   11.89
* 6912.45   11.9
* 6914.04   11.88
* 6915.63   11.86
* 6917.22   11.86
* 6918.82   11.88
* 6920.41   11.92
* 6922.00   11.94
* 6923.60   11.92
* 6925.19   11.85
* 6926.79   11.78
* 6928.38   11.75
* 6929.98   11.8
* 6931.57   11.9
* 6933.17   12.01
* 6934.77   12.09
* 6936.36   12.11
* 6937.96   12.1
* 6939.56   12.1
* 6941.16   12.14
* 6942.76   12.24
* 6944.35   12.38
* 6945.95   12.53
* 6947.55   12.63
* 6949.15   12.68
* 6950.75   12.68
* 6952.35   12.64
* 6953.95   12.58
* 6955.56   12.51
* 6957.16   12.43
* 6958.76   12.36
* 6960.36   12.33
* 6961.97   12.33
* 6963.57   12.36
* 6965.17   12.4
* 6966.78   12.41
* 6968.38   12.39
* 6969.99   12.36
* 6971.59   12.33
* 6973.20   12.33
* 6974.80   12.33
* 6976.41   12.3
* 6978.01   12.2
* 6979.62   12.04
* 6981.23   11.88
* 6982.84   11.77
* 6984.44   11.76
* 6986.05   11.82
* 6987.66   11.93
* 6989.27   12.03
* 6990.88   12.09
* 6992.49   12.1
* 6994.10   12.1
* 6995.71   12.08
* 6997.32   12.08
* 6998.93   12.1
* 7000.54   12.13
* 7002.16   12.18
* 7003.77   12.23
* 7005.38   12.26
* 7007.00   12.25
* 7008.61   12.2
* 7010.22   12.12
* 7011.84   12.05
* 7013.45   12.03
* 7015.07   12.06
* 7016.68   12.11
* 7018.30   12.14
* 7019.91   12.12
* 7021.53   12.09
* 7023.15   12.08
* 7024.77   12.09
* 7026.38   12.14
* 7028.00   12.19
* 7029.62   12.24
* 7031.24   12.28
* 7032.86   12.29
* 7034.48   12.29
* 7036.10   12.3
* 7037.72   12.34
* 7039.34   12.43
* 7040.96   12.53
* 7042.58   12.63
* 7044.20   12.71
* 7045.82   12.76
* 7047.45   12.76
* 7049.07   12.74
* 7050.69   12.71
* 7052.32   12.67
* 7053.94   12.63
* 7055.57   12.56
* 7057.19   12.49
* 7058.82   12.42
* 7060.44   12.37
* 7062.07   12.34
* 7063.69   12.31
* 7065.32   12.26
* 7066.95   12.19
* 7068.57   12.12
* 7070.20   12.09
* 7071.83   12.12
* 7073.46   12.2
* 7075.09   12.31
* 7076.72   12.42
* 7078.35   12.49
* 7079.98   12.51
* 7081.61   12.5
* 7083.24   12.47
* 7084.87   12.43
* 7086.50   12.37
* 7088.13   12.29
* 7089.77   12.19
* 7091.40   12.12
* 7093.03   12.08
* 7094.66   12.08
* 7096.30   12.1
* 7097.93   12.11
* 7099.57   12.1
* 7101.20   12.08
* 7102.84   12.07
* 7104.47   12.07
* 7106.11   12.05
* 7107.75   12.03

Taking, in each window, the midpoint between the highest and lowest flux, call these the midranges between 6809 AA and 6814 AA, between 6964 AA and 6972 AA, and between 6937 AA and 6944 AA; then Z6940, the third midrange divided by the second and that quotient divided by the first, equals 0.0832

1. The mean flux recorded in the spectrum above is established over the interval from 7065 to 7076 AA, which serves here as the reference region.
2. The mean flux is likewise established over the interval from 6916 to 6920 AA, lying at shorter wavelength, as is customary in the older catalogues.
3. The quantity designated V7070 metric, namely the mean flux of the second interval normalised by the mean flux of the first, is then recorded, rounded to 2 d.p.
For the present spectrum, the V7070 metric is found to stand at 0.97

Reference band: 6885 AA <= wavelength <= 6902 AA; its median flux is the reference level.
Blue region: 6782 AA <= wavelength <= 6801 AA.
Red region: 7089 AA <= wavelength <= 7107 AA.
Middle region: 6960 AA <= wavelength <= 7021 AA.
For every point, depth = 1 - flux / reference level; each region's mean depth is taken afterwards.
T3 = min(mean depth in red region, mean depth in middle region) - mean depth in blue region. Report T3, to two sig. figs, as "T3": -0.016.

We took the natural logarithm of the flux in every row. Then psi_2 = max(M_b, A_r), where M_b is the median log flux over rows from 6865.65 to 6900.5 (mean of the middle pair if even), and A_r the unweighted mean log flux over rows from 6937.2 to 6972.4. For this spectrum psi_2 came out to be 2.52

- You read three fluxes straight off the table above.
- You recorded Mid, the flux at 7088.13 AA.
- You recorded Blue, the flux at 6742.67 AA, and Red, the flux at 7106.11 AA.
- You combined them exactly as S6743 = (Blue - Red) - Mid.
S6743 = -12.1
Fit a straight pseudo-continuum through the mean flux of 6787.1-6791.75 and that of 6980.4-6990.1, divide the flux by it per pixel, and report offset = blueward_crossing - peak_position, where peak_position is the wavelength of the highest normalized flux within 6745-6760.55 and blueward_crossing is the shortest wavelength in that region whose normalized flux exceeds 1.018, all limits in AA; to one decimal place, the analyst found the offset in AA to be -14.0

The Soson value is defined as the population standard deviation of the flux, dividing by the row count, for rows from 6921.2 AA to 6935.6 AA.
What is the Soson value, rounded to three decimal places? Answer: 0.105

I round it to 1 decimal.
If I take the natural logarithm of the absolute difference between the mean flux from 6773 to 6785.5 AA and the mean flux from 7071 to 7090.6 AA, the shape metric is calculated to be -1.2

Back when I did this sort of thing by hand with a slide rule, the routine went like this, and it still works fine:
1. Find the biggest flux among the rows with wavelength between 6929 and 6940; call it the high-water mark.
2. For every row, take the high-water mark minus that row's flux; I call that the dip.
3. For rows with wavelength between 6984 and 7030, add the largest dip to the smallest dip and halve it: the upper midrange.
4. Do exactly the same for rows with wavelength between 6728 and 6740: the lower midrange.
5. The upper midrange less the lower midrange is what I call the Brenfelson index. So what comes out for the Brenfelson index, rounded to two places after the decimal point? 0.31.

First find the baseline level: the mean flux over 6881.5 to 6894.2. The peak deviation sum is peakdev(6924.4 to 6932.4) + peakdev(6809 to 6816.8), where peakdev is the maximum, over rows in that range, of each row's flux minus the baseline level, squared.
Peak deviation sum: 0.02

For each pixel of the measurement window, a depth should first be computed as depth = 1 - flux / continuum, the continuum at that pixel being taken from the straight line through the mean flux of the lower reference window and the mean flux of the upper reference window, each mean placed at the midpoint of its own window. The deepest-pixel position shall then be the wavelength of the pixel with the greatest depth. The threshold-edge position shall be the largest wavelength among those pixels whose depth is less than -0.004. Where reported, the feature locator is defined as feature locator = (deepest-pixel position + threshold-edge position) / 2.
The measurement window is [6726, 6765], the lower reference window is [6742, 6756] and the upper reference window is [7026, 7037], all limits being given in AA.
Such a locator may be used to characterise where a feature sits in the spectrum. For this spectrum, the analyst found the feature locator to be 6757.4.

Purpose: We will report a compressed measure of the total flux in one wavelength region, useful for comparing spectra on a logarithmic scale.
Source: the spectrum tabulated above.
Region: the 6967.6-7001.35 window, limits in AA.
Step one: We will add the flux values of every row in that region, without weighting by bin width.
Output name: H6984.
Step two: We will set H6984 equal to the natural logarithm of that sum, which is 5.54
